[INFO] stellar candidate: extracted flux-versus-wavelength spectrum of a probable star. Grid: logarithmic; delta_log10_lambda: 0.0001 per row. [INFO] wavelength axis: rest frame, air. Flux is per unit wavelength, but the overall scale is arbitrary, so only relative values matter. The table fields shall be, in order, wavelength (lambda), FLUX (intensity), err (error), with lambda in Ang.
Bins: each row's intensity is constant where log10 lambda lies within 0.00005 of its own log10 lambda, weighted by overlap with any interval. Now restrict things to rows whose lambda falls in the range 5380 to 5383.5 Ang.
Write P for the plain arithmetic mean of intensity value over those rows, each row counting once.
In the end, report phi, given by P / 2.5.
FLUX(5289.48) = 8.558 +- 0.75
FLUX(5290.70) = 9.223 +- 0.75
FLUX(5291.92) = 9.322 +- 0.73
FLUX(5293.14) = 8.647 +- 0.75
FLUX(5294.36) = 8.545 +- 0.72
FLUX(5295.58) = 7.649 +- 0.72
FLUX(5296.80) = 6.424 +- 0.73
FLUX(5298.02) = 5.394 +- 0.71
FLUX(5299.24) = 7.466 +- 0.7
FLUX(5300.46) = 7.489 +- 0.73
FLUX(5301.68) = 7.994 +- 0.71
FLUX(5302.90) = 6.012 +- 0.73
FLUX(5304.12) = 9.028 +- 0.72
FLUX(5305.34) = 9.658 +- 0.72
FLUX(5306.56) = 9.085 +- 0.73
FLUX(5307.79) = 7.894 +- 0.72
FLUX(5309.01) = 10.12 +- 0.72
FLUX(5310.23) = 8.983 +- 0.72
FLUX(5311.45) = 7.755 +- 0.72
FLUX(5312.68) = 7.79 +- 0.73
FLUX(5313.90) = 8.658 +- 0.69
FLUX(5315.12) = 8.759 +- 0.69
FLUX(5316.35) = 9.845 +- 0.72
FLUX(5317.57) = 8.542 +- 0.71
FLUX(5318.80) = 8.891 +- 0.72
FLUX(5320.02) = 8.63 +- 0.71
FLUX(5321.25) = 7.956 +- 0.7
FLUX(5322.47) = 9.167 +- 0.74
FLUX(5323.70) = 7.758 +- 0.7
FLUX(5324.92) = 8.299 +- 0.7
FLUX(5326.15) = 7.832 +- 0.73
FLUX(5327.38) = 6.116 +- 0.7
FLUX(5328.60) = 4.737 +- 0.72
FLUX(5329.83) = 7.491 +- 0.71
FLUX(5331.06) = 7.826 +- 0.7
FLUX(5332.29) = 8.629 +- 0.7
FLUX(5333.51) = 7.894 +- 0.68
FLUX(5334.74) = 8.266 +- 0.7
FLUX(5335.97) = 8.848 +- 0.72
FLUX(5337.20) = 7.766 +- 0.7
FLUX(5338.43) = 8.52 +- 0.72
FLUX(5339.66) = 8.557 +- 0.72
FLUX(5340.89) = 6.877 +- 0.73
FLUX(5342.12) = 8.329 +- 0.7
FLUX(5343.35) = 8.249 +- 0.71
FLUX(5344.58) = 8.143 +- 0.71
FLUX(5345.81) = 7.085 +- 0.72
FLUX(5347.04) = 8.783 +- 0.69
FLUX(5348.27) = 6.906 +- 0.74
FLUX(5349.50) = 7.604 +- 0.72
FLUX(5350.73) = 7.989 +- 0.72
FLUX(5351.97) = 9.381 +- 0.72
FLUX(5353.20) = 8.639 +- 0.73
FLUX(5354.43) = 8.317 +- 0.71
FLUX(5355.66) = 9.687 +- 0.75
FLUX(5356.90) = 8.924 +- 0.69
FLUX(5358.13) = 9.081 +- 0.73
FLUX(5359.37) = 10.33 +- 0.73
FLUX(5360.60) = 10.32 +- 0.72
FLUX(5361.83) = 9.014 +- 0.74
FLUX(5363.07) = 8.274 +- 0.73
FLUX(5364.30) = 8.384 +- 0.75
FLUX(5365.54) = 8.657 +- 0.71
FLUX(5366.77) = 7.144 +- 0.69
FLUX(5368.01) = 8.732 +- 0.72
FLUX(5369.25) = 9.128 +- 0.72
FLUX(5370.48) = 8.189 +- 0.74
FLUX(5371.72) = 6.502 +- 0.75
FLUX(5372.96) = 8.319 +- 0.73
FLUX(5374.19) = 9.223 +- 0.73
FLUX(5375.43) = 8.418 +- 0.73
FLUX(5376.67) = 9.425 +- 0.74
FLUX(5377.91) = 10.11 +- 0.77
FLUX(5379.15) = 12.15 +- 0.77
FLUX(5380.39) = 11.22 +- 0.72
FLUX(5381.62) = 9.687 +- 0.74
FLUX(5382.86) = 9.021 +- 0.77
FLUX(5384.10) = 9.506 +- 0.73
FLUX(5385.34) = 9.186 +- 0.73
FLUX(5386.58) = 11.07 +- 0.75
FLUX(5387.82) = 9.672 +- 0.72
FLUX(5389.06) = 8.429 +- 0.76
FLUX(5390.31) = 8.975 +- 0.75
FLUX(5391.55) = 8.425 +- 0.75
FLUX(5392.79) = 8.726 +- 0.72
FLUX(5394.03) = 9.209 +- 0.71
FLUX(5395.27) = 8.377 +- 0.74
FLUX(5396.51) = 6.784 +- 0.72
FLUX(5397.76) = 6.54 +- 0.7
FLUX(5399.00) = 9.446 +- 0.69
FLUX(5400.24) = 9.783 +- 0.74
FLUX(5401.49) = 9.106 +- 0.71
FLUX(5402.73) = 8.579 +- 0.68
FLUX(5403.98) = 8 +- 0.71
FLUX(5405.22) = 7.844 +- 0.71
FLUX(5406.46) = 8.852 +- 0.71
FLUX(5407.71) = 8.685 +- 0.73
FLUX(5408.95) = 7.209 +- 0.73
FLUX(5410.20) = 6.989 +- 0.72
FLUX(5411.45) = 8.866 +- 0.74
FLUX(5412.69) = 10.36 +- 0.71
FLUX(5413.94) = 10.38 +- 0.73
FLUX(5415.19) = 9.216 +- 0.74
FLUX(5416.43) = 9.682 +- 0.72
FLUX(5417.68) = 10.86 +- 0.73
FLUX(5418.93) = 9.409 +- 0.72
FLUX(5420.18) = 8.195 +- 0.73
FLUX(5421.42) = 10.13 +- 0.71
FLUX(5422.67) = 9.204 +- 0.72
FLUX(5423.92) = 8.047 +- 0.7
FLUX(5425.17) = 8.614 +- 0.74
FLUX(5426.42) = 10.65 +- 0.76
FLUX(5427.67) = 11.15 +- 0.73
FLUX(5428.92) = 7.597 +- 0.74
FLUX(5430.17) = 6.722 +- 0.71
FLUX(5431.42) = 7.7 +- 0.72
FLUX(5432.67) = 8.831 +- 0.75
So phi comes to 3.99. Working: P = 10.0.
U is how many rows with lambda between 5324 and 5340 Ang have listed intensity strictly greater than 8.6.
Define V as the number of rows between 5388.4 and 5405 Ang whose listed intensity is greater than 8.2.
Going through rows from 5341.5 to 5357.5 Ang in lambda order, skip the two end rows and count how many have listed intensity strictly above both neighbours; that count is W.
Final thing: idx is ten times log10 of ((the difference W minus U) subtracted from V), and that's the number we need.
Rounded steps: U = 2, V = 10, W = 3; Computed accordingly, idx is 9.5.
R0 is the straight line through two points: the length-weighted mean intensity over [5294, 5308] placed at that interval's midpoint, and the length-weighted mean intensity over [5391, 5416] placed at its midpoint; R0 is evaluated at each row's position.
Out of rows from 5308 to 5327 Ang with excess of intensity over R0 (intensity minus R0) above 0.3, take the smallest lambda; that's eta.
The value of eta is 5309.01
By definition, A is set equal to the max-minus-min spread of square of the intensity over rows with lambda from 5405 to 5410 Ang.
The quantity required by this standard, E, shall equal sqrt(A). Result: 5.1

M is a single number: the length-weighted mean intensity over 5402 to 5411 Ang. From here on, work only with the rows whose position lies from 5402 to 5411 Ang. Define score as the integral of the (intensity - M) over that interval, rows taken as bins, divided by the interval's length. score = 0.00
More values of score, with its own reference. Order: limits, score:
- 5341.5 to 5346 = -0.02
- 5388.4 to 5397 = 0.40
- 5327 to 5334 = -0.92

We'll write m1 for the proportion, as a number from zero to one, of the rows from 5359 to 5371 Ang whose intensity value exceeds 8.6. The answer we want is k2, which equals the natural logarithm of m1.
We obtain -0.51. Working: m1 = 0.6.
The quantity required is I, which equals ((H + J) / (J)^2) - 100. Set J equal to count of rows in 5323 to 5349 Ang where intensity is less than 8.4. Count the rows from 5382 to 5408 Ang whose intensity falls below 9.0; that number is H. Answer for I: -99.9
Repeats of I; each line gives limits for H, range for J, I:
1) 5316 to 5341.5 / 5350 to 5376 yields -99.6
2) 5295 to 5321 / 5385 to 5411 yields -99.5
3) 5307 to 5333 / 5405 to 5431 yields -99.5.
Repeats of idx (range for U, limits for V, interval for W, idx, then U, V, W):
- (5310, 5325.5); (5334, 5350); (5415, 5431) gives 10.4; 7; 7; 3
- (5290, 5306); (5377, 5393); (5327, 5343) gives 11.8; 5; 13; 3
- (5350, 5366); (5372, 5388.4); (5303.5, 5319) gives 12.8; 9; 13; 3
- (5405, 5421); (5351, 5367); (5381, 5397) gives 12.3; 9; 12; 4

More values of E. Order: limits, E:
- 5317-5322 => 4.0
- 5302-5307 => 7.6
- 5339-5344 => 5.1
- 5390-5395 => 3.7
